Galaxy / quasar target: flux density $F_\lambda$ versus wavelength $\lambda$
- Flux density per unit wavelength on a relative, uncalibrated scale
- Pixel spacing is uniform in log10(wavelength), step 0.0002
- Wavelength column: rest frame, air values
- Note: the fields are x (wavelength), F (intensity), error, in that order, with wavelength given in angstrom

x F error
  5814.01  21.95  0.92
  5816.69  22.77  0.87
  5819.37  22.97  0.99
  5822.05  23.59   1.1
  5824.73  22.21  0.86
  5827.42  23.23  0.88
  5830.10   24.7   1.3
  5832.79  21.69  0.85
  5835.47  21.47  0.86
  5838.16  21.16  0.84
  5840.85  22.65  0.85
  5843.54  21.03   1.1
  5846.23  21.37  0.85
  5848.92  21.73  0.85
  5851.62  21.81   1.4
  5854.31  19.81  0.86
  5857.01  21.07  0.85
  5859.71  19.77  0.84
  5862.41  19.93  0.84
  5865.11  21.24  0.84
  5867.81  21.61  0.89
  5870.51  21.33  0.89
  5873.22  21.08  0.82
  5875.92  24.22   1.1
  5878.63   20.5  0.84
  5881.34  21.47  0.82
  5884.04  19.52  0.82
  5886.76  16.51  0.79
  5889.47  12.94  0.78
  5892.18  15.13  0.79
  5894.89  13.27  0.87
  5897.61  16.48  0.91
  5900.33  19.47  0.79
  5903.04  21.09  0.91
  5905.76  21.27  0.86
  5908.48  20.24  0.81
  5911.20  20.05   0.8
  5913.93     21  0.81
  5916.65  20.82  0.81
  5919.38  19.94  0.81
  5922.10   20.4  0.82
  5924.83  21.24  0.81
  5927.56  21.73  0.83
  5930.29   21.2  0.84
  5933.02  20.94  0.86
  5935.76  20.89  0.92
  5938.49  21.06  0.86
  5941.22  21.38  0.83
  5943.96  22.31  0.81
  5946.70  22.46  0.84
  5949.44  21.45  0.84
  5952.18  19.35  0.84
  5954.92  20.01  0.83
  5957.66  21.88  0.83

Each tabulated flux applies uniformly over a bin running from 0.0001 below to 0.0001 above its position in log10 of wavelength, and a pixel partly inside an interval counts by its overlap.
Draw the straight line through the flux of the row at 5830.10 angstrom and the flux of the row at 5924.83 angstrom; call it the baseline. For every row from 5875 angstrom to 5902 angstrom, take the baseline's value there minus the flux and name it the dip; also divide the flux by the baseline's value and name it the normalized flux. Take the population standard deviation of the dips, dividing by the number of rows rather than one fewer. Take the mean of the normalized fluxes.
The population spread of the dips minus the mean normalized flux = 2.5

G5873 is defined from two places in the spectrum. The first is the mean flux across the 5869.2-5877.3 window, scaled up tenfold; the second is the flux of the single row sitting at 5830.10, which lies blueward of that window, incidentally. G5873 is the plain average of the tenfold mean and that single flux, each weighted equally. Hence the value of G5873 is 123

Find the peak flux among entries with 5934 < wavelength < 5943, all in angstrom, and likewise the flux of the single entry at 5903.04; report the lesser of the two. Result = 21.1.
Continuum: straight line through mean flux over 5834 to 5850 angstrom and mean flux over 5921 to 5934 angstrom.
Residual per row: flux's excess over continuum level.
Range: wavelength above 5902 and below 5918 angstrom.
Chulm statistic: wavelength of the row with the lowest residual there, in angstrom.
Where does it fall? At 5911.20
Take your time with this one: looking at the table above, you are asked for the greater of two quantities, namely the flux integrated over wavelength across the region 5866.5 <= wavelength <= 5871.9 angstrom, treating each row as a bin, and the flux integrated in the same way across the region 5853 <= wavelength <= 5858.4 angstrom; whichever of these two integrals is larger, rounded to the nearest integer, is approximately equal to 116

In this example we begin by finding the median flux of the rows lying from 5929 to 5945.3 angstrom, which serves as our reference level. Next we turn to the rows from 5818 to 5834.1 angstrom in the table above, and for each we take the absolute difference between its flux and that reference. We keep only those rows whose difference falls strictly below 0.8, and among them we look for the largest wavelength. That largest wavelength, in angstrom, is 5832.79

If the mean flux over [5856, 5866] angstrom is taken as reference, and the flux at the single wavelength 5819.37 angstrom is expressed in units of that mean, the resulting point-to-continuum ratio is 1.12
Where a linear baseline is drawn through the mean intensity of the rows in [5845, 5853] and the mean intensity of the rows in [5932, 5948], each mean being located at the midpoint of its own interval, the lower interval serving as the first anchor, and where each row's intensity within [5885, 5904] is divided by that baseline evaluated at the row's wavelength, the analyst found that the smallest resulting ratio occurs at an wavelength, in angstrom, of 5889.47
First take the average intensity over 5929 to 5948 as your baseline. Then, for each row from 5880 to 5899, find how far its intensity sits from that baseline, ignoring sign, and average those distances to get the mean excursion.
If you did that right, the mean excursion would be 5.0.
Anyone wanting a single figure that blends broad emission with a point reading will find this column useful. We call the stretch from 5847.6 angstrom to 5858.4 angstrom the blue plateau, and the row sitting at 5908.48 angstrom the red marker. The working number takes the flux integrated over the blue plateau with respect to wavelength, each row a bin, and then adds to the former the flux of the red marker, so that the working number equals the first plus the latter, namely 248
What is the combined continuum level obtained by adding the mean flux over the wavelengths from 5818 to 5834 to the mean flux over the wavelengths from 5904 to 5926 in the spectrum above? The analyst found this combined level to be 43.69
